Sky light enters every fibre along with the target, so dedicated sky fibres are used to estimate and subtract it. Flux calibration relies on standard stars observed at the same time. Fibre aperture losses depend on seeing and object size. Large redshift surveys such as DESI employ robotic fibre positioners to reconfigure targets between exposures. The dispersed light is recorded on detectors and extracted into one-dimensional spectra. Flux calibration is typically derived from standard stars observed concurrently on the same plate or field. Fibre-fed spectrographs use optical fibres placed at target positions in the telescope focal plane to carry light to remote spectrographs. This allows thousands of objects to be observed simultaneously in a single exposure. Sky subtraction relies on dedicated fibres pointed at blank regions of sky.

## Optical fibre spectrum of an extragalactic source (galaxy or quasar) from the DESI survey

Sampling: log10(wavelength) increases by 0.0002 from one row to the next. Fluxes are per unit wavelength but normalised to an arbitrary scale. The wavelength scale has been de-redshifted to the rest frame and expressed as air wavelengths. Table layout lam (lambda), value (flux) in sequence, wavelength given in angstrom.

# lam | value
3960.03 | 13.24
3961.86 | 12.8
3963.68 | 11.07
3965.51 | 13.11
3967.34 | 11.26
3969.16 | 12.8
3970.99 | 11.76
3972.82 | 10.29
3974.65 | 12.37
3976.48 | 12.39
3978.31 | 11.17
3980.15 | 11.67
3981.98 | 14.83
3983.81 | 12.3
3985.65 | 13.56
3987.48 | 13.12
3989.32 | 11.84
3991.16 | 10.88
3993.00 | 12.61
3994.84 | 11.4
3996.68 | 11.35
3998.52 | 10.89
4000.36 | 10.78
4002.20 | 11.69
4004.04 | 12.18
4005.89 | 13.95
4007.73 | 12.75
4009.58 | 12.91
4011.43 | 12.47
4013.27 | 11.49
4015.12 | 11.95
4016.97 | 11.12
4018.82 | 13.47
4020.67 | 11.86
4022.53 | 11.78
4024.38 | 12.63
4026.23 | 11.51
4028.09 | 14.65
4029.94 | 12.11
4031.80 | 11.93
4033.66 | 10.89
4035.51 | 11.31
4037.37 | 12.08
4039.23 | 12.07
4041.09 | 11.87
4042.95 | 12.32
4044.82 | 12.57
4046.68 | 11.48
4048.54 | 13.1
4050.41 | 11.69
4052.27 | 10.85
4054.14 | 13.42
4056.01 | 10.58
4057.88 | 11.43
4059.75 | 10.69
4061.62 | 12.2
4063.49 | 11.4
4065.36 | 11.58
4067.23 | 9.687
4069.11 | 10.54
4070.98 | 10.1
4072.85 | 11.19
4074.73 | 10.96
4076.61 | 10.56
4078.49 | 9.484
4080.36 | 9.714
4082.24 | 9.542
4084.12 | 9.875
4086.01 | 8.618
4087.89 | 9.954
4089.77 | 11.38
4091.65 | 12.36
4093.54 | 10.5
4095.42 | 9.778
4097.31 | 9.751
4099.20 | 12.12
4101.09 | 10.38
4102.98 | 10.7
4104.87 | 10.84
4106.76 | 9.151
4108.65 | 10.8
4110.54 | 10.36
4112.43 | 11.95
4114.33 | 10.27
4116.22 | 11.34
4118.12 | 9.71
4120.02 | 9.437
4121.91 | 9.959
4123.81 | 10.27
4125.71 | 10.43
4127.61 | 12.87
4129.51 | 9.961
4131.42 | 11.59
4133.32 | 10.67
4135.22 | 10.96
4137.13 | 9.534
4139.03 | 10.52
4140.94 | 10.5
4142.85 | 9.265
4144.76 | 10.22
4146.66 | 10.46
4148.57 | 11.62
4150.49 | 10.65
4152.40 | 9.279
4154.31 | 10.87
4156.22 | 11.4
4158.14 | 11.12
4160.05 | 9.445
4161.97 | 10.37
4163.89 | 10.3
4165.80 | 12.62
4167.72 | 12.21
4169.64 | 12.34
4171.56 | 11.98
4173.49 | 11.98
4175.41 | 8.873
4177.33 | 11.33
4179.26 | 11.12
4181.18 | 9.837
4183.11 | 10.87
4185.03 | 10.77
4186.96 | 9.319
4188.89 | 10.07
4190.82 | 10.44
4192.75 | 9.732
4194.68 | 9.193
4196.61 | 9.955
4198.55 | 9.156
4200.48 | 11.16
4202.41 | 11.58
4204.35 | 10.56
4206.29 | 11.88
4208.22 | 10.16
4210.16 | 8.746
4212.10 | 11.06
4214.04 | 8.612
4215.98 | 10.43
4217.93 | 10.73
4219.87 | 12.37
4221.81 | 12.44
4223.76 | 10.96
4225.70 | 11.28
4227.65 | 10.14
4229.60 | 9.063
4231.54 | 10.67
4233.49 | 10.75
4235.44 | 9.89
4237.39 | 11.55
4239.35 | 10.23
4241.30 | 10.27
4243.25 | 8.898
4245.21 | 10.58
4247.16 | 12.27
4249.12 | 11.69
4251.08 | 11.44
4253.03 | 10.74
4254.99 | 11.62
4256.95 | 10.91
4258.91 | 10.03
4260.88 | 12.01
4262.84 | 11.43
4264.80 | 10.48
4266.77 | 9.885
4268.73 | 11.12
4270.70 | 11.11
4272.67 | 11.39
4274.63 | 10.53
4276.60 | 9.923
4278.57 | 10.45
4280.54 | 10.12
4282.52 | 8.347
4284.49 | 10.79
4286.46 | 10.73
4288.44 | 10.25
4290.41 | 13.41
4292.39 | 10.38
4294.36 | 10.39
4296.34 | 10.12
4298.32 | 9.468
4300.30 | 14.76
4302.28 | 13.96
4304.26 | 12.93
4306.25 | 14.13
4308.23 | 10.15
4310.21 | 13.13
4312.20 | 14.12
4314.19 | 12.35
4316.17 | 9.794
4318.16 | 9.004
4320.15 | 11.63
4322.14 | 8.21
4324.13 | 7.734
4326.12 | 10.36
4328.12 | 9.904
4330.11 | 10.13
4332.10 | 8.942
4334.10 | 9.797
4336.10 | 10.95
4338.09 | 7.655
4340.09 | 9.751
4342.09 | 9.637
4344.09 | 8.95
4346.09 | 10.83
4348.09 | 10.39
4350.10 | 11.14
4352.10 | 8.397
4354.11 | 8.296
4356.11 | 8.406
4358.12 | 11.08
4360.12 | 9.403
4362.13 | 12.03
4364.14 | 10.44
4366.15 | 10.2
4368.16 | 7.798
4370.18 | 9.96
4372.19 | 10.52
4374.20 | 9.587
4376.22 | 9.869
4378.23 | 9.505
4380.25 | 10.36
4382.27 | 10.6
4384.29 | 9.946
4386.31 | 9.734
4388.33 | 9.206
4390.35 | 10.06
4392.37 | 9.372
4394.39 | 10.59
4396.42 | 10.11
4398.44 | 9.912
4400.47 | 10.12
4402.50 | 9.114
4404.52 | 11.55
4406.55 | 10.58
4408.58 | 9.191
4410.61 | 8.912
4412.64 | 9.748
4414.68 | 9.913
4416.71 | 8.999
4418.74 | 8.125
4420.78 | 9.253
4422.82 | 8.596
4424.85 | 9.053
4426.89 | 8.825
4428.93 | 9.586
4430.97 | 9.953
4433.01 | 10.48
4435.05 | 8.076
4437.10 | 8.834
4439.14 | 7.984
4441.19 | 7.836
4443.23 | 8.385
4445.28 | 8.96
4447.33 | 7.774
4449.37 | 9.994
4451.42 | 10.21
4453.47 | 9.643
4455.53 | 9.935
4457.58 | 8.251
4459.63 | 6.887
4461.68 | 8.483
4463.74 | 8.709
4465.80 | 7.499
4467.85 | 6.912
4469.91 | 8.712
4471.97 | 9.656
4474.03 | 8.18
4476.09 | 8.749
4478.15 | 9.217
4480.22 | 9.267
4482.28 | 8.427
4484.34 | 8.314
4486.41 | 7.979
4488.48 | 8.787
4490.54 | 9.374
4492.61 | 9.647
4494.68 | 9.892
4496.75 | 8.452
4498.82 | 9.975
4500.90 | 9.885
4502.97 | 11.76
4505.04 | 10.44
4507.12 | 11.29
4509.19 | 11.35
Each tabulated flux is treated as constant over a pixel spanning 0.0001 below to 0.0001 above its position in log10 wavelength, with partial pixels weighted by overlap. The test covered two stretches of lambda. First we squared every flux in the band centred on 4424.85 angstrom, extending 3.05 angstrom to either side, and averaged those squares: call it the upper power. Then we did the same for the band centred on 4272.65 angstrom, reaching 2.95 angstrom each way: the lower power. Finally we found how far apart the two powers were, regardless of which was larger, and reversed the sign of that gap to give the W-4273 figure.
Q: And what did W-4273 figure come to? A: -43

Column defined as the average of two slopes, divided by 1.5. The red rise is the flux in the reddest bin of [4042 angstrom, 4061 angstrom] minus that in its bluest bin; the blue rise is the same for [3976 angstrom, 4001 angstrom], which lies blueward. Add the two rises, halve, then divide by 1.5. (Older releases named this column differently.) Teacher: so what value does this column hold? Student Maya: -1.1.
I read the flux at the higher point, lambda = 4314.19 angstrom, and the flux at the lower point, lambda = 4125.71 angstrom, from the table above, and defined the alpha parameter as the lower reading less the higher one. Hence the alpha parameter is -1.9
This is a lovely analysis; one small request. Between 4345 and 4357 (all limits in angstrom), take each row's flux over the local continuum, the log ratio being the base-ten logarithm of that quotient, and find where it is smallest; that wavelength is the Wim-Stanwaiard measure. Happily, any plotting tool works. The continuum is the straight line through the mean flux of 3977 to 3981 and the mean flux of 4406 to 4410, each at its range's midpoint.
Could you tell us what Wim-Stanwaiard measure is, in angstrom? 4354.11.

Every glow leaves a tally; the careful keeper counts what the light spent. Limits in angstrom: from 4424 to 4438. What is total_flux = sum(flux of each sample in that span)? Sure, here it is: 65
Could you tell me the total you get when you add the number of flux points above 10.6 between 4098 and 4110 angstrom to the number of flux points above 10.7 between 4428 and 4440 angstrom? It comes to 4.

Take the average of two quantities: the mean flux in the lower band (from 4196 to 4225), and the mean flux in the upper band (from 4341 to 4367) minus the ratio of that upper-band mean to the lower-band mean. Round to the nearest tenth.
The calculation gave 9.8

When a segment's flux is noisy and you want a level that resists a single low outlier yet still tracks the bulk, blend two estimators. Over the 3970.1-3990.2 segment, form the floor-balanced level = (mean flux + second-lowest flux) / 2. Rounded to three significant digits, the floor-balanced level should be 11.7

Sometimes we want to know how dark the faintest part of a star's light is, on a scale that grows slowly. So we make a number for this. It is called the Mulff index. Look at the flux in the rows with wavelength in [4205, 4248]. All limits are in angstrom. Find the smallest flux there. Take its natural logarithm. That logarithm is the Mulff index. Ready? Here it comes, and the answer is 2.15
